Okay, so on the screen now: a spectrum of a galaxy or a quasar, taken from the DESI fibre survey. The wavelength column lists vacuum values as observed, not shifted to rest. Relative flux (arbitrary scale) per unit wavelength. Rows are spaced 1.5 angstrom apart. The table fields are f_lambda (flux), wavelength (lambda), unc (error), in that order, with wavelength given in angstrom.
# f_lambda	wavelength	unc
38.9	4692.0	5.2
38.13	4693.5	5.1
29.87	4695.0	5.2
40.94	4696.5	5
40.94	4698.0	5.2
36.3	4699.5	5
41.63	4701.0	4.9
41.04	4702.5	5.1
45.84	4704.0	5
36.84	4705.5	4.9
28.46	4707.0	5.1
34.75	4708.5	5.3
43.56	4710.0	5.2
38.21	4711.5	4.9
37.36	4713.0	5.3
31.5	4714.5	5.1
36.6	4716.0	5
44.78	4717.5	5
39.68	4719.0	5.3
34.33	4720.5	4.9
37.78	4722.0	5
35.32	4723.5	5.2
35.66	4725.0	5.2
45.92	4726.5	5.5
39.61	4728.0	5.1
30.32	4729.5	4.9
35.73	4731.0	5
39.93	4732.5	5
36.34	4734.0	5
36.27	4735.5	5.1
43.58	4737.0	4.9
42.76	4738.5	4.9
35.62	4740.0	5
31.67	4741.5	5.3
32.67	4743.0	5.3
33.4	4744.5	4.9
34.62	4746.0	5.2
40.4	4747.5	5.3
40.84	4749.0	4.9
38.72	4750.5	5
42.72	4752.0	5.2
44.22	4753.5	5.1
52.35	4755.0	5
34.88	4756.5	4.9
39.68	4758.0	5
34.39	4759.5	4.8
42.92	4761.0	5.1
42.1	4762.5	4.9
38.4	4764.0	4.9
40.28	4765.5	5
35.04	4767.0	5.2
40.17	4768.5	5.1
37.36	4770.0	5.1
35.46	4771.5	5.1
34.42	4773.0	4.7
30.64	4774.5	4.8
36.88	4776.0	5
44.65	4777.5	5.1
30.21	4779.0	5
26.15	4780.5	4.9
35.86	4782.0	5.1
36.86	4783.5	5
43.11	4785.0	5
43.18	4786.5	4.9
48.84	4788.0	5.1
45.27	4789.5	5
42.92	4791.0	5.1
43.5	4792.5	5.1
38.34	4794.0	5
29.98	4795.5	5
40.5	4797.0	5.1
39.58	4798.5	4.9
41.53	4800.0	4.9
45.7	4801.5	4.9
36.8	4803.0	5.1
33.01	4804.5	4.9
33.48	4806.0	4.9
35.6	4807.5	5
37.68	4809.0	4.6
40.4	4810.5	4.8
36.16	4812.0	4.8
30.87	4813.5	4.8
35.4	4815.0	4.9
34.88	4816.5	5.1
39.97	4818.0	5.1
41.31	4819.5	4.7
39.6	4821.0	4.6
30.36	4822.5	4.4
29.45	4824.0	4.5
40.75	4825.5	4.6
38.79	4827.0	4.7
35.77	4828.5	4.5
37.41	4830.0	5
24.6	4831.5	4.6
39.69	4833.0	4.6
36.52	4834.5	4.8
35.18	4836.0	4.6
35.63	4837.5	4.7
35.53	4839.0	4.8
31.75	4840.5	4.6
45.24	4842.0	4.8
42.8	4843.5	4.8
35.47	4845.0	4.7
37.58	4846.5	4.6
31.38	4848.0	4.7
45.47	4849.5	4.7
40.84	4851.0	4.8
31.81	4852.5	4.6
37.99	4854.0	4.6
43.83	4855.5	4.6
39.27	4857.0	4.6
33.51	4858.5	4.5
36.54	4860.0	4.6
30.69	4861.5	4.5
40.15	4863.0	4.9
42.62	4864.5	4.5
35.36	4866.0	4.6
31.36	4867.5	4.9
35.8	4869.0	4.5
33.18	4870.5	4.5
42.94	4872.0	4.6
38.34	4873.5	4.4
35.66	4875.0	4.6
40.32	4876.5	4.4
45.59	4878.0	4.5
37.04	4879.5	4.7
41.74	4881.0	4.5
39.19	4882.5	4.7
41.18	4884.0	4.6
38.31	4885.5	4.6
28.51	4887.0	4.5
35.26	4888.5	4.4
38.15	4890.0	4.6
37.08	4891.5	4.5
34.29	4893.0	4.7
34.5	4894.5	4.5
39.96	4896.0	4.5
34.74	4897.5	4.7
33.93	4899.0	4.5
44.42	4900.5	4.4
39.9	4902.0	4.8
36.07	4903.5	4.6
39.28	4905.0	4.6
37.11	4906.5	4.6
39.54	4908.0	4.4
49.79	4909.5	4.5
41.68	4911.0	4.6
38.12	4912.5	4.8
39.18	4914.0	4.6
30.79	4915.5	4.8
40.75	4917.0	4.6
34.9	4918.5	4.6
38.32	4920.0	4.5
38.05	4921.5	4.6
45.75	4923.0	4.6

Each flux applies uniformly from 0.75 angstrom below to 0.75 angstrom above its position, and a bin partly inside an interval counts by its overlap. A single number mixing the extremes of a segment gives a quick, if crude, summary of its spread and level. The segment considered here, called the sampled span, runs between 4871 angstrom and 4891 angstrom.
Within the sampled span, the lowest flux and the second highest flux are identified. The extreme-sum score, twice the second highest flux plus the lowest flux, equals 114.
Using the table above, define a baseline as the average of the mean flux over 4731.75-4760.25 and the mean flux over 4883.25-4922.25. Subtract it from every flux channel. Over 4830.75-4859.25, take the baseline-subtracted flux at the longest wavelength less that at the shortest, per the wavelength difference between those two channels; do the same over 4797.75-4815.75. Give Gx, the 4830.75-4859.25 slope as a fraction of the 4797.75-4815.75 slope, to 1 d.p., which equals -1.3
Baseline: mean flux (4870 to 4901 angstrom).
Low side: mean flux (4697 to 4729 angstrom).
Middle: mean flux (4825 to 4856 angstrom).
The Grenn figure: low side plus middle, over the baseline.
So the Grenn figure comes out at 2.00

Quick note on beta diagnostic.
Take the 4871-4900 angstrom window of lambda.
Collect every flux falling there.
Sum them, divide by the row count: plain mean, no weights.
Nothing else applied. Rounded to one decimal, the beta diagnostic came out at 37.7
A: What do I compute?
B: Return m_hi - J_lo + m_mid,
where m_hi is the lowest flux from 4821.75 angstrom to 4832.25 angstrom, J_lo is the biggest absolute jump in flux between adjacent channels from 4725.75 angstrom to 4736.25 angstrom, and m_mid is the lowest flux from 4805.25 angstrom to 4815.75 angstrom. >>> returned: 46.2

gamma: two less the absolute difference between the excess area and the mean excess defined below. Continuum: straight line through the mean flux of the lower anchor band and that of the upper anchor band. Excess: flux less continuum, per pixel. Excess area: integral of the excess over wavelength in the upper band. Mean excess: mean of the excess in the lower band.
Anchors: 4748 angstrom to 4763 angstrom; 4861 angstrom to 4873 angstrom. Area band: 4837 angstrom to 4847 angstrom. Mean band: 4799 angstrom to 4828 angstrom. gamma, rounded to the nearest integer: -1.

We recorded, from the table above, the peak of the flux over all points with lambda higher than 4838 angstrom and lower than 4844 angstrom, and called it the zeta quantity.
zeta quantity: 45.24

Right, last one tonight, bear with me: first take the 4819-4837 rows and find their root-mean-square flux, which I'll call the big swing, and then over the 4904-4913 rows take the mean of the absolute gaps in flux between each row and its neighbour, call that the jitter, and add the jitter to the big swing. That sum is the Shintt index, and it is 41.4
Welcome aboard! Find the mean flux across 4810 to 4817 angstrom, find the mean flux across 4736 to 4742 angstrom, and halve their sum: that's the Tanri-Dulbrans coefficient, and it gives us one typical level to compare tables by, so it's 37.0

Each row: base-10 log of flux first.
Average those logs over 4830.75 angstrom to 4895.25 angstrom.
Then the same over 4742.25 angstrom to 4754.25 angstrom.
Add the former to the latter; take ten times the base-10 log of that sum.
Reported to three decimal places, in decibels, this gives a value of 4.982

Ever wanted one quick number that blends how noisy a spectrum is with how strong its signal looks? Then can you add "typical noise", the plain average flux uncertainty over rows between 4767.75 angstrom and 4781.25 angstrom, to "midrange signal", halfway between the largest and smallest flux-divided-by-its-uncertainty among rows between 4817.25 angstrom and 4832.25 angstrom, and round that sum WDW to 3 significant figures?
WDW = 12.1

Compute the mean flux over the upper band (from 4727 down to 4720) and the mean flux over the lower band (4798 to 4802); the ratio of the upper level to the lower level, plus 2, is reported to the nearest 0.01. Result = 2.89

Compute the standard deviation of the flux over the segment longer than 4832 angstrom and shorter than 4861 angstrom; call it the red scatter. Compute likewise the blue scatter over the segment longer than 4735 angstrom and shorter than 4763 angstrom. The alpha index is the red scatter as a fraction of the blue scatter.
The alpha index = 0.85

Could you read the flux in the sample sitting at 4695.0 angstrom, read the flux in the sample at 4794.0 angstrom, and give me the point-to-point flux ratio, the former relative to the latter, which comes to 0.78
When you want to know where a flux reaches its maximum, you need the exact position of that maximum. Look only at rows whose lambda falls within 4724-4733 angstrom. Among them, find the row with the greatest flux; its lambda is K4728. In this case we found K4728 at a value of 4726.5 angstrom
